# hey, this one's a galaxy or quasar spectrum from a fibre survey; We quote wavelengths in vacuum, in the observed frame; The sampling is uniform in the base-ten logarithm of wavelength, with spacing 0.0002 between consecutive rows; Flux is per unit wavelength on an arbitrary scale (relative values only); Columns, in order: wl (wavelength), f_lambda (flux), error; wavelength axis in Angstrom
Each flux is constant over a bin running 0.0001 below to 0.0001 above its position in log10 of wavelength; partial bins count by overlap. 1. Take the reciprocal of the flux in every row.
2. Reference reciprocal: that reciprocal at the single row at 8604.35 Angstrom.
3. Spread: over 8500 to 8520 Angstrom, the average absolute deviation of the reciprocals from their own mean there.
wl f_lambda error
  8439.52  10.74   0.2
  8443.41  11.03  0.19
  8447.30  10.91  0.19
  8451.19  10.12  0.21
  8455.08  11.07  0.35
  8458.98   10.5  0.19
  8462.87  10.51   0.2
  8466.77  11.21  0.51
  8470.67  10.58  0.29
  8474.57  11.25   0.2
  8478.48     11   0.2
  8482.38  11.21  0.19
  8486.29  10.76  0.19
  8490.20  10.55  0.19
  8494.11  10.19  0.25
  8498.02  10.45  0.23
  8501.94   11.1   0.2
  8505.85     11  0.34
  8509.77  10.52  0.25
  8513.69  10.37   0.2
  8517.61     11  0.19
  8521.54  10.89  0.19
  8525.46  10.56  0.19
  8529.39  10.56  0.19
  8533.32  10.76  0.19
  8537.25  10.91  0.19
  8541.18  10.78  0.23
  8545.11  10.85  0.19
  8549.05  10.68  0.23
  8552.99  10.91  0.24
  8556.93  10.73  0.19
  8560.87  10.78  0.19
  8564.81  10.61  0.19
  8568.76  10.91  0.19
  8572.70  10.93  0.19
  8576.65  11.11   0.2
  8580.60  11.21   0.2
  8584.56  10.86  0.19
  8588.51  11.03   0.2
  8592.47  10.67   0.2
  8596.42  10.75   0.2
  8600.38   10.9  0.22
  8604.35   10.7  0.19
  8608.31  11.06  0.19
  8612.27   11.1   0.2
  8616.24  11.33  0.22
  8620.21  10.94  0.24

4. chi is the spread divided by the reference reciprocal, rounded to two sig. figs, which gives 0.026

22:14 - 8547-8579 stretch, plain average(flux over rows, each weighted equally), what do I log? 10.8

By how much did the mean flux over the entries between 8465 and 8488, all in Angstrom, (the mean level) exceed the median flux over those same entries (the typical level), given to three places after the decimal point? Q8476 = -0.103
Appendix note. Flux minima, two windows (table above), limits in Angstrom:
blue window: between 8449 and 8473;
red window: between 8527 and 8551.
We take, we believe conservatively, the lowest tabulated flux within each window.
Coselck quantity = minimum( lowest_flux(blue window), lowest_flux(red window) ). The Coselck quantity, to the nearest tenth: 10.1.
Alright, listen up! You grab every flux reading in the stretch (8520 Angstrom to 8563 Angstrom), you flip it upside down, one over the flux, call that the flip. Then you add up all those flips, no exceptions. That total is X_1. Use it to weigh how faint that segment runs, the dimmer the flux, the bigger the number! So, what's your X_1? 1.02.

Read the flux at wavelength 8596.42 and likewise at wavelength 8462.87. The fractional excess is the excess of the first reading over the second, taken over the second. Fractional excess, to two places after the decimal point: 0.02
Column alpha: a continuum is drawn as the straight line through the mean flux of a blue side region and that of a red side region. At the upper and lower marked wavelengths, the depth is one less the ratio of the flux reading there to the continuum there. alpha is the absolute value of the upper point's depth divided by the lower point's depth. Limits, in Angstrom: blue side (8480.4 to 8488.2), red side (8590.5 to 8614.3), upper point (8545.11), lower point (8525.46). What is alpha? 0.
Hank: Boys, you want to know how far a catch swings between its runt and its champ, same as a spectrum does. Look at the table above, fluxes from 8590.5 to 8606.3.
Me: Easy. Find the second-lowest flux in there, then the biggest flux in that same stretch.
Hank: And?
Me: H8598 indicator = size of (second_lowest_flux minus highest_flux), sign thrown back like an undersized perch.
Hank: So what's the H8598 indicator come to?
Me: 0.20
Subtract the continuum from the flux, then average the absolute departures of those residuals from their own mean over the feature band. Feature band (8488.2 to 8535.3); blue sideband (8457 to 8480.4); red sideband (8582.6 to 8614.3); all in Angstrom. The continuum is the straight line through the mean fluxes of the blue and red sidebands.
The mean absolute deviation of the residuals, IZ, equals 0.24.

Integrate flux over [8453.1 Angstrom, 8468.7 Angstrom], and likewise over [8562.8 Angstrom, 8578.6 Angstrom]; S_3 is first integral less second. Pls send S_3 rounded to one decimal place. -3.3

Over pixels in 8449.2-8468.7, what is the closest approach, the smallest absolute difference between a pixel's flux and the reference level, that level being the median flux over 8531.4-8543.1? 0.27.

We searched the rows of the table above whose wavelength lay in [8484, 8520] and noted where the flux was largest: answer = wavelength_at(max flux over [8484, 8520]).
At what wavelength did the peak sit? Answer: 8501.94 Angstrom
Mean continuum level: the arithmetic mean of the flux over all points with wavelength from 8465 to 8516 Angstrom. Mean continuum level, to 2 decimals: 10.78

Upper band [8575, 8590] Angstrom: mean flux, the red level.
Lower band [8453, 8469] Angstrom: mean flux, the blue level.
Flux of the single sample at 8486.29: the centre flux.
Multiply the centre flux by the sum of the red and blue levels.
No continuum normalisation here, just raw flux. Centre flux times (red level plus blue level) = 235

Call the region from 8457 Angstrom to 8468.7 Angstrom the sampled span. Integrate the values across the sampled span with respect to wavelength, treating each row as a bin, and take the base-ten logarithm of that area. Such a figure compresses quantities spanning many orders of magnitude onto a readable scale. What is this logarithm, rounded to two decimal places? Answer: 2.10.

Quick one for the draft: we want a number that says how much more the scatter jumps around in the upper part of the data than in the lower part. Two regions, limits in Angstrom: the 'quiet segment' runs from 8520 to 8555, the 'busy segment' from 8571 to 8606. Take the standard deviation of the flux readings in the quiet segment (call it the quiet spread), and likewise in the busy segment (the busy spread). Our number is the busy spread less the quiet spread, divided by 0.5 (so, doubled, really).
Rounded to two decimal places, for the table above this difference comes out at 0.09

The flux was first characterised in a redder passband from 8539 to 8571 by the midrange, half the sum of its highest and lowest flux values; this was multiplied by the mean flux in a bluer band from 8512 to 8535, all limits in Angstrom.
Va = 115.0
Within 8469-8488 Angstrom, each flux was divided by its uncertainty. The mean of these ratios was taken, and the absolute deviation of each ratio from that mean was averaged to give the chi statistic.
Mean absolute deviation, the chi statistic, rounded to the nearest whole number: 6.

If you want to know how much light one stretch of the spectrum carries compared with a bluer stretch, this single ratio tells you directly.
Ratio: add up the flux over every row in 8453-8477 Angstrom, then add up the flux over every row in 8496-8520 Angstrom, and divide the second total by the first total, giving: 0.99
